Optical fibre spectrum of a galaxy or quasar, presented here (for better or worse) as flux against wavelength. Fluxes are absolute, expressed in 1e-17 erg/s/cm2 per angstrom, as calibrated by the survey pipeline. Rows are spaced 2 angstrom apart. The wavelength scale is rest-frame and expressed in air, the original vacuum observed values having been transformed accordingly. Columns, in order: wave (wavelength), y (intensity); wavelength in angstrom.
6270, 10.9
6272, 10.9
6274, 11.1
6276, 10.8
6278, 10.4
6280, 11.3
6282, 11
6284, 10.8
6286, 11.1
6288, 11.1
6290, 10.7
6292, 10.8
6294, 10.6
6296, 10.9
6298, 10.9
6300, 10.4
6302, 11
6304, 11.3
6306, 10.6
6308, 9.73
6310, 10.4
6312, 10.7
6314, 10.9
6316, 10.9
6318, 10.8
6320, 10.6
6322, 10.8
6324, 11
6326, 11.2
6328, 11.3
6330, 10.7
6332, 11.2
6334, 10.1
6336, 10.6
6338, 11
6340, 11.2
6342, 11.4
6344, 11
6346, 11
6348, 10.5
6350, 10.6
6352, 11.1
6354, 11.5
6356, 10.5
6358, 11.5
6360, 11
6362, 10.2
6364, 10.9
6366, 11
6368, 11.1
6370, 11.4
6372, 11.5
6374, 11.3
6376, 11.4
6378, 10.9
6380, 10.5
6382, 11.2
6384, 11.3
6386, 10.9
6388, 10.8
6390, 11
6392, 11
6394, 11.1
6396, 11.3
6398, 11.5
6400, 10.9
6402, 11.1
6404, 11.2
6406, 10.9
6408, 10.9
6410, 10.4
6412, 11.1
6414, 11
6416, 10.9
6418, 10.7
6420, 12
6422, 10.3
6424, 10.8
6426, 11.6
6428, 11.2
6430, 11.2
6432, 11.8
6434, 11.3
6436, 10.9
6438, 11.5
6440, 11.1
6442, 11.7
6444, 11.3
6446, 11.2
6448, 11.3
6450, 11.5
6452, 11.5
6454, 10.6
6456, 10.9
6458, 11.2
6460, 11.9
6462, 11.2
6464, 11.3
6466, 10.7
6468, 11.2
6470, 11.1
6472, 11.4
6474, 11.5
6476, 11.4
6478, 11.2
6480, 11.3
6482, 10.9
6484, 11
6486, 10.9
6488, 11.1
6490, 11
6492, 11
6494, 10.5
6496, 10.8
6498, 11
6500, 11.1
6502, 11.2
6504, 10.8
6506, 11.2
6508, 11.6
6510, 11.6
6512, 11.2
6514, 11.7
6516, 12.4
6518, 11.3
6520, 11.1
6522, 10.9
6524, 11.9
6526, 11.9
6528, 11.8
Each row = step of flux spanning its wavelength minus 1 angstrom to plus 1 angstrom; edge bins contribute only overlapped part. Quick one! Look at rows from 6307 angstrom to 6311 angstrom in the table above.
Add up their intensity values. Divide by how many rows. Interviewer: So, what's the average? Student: 10.1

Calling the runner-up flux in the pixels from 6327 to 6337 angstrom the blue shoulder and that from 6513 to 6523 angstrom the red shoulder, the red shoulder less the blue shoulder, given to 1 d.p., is 0.5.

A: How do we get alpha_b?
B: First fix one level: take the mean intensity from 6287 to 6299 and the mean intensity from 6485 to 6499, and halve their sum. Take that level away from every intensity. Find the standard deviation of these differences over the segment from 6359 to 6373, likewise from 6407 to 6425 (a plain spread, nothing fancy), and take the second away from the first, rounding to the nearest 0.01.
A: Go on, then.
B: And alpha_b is -0.07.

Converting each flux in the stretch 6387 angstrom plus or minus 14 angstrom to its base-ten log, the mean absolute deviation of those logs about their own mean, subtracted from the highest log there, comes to 1.05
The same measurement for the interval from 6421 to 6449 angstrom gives 1.06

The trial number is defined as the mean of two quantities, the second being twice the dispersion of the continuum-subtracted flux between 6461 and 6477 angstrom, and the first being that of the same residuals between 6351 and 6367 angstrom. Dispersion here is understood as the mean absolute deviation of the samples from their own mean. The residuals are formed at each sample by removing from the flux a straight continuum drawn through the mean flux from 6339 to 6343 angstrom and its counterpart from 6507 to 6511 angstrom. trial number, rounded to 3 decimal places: 0.333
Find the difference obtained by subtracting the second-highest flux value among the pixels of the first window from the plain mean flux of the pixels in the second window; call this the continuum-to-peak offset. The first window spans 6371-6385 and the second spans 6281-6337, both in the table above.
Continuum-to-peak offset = -0.61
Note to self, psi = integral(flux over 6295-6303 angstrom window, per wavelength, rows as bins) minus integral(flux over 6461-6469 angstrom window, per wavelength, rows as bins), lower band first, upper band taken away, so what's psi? -2.4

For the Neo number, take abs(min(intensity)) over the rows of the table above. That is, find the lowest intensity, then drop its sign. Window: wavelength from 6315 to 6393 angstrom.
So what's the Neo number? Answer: 10.1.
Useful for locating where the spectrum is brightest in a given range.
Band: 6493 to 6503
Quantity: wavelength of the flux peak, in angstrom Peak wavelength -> 6502 angstrom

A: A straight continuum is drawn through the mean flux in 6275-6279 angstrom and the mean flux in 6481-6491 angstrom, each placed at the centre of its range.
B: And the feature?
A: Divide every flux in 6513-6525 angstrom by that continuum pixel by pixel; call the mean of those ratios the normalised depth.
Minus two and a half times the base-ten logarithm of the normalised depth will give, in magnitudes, -0.049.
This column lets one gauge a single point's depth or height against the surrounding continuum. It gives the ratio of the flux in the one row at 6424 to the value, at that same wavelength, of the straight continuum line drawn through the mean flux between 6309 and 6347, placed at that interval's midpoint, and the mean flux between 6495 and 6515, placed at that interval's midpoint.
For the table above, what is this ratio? 0.98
